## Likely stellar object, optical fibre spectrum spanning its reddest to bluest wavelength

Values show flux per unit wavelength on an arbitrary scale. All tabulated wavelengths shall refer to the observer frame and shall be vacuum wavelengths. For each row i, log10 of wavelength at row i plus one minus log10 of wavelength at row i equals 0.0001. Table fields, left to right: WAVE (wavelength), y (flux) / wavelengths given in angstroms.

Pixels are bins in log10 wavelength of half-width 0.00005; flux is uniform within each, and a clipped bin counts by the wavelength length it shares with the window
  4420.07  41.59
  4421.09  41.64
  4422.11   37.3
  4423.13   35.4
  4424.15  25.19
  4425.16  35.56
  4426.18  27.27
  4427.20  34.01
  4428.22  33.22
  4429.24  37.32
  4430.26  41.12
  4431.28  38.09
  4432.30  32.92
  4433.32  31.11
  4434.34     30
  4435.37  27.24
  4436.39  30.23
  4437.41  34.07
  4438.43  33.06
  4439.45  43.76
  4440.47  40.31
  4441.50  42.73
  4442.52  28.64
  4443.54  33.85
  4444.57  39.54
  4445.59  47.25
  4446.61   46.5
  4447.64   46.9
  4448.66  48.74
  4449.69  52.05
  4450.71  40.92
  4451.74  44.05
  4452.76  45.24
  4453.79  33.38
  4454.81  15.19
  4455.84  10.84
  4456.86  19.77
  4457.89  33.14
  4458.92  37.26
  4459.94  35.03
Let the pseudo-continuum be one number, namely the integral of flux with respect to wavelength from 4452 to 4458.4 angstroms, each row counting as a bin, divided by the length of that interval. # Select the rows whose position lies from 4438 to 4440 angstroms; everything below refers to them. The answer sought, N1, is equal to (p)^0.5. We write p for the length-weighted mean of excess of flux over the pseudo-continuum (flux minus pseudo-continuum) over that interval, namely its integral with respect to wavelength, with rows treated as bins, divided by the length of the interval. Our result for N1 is 3.4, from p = 12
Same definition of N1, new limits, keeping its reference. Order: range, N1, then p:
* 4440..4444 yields 3.1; 9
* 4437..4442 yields 3.4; 12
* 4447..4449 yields 4.5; 21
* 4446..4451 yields 4.5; 20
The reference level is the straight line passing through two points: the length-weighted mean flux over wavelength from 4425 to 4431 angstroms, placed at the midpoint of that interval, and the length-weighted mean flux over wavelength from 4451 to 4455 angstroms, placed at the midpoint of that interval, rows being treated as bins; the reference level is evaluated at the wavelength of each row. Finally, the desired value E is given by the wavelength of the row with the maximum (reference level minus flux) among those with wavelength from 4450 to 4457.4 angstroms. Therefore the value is 4455.84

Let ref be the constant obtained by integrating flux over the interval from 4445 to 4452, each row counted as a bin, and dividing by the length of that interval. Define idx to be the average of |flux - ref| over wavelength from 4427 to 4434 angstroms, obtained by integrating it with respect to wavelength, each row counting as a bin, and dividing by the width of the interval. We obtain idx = 11.3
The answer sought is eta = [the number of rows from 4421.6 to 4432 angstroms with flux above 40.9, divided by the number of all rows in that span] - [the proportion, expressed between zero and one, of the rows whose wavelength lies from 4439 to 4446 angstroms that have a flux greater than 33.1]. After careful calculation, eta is -0.8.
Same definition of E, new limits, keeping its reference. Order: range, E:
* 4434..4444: 4435.37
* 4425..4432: 4426.18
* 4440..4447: 4442.52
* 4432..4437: 4435.37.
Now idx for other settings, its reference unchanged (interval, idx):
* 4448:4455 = 7.6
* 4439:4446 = 7.5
